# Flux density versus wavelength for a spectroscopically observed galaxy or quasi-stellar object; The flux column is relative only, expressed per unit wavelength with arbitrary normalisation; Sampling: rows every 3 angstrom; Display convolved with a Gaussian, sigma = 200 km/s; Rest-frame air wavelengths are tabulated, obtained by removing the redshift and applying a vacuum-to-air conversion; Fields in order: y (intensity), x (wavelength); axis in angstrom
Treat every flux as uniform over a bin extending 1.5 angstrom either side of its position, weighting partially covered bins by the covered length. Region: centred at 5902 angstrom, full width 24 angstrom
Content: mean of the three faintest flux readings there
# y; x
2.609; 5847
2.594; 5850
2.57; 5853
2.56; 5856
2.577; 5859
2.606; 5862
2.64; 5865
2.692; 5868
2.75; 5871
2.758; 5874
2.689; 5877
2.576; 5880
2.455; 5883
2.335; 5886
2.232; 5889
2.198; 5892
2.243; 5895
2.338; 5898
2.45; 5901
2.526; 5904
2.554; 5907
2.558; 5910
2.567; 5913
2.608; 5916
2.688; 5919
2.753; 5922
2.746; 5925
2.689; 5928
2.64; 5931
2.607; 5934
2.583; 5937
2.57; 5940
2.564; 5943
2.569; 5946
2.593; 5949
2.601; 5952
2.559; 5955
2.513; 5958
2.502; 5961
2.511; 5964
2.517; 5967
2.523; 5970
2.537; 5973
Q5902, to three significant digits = 2.26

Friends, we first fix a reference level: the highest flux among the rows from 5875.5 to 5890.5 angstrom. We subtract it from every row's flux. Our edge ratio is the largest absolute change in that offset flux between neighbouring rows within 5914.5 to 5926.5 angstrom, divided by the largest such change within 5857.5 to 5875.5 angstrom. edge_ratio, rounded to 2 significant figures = 1.4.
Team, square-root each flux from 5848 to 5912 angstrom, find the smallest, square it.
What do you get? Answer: 2.20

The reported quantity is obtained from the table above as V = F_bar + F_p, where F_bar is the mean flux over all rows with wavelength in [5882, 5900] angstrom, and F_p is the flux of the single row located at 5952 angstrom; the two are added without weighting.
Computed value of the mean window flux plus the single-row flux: 4.90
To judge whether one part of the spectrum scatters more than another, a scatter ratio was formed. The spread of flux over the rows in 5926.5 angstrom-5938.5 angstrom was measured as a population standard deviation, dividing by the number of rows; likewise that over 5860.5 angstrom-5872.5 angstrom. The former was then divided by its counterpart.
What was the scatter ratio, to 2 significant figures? 0.73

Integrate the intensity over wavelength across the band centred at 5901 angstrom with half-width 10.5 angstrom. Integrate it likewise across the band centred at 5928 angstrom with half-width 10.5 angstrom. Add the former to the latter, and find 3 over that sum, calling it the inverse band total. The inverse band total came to 0.0281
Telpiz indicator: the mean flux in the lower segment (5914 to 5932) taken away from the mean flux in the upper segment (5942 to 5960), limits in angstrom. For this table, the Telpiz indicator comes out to -0.12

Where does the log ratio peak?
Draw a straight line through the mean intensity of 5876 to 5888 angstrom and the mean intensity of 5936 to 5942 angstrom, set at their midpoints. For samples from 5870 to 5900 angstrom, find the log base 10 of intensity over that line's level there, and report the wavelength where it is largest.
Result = 5874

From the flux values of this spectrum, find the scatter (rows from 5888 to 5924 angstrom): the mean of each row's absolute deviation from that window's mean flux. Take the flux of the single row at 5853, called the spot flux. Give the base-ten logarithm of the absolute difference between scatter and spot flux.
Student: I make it 0.383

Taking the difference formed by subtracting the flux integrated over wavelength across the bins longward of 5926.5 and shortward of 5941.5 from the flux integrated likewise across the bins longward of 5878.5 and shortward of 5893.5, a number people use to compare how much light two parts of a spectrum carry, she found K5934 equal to -3.9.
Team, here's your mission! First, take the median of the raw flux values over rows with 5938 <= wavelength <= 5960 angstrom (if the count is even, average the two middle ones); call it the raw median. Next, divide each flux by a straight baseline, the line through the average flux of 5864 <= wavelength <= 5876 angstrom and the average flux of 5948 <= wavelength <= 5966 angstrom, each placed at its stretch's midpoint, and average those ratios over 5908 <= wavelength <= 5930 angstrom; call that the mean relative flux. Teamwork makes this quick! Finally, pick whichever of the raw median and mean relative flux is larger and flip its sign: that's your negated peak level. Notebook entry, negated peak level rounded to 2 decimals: -2.57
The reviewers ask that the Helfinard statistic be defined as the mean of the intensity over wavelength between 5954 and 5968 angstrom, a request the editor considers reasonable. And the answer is 2.52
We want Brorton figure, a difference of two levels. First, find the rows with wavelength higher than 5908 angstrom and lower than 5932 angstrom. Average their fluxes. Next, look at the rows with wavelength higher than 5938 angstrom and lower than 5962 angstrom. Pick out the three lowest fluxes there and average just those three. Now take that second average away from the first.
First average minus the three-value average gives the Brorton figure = 0.13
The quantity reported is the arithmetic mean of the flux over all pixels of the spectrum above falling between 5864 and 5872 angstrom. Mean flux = 2.69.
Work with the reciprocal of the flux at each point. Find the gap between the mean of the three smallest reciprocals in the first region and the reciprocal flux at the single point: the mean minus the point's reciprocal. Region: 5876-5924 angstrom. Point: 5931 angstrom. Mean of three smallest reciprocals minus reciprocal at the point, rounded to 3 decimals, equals -0.010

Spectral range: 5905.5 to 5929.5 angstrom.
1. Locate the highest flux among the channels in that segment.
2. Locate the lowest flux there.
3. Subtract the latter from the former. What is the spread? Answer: 0.2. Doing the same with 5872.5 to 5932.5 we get 0.6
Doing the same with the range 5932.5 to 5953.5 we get 0.0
